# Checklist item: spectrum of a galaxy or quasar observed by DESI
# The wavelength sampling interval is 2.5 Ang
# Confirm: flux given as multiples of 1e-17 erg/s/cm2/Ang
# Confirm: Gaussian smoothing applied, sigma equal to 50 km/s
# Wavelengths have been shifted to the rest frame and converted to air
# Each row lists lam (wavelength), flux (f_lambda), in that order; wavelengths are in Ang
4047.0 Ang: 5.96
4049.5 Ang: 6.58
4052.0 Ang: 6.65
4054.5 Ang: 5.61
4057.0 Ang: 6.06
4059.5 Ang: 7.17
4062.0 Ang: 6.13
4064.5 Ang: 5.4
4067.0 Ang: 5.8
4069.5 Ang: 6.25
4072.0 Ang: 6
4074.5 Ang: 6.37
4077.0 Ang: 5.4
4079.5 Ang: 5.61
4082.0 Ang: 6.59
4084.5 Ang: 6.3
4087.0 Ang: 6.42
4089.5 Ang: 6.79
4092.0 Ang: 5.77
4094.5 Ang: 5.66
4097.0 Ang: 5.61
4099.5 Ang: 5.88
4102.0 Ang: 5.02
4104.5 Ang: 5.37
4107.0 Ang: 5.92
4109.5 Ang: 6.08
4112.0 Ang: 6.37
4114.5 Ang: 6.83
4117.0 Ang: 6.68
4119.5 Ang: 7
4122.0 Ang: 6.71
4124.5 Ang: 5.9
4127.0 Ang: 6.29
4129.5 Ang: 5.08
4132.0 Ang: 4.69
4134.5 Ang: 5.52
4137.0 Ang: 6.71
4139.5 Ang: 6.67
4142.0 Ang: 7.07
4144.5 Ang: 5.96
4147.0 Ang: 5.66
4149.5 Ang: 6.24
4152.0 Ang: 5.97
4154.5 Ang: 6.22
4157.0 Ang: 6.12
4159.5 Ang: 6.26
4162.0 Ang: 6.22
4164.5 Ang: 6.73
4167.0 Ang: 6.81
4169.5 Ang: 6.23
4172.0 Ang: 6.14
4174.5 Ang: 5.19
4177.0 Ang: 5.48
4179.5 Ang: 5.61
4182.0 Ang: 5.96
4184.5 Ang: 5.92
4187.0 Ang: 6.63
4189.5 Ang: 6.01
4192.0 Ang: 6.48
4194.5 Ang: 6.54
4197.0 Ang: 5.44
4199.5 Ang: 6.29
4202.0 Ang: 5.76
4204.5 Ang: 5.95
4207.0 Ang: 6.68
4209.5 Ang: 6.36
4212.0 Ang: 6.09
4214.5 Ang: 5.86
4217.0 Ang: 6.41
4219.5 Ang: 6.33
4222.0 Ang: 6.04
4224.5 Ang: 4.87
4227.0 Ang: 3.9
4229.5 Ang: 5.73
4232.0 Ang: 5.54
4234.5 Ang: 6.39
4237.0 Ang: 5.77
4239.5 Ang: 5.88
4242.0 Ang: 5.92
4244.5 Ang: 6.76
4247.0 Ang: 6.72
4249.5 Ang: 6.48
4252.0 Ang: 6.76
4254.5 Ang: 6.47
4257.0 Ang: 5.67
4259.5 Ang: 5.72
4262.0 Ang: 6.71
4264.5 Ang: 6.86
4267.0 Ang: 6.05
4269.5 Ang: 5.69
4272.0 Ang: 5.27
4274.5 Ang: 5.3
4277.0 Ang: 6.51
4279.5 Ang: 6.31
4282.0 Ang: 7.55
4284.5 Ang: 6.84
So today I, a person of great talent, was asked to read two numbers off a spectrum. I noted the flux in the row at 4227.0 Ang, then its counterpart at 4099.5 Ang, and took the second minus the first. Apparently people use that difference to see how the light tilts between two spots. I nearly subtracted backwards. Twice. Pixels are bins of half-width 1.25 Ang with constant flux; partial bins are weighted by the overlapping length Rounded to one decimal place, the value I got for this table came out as 2.0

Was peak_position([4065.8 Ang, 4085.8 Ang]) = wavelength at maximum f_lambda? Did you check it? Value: 4082.0 Ang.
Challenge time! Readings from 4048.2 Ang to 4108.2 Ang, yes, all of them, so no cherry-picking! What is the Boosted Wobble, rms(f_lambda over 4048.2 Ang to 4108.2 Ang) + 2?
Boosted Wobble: 8.04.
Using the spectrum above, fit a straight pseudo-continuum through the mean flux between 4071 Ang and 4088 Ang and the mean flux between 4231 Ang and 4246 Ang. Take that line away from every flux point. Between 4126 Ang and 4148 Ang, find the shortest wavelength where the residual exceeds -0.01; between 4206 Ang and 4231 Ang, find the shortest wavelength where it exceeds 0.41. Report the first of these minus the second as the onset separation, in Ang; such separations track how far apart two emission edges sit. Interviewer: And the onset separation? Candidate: -80.0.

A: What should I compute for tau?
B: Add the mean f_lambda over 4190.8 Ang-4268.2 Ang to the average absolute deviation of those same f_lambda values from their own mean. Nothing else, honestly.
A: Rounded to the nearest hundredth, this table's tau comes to 6.53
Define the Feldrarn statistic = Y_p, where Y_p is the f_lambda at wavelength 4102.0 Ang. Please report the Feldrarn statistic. 5.02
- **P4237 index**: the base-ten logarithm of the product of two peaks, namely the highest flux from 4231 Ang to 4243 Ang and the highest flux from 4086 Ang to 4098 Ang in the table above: 1.64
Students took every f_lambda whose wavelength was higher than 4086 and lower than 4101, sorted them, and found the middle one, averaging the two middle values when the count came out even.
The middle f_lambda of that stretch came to 5.8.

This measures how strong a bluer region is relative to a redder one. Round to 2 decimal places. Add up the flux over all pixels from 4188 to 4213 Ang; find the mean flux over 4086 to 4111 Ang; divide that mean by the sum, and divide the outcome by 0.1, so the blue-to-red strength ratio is 0.95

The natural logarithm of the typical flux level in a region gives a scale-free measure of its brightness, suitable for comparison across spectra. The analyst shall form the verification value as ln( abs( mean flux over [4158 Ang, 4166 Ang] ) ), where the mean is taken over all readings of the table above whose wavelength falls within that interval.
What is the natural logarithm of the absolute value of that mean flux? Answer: 1.86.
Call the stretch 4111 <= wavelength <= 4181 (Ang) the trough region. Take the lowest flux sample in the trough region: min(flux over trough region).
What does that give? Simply 4.69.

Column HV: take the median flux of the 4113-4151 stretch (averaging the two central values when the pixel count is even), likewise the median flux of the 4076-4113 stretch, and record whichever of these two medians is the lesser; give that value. 5.88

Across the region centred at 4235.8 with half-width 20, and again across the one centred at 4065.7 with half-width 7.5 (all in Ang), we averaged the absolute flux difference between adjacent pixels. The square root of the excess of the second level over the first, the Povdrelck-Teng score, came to 0.23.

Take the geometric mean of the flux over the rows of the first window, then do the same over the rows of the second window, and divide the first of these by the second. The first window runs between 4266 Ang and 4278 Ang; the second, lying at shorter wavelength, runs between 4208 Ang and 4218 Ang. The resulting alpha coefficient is 0.93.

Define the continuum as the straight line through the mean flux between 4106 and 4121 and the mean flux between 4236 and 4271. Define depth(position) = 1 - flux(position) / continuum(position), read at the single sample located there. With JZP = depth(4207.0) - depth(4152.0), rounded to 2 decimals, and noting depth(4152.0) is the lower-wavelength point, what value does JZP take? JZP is -0.13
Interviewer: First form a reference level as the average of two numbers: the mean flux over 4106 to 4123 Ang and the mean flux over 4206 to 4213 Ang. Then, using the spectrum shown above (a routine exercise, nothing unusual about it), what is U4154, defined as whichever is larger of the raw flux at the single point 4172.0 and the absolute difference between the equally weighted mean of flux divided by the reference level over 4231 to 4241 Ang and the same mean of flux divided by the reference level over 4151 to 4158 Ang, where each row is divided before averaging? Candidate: 6.1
